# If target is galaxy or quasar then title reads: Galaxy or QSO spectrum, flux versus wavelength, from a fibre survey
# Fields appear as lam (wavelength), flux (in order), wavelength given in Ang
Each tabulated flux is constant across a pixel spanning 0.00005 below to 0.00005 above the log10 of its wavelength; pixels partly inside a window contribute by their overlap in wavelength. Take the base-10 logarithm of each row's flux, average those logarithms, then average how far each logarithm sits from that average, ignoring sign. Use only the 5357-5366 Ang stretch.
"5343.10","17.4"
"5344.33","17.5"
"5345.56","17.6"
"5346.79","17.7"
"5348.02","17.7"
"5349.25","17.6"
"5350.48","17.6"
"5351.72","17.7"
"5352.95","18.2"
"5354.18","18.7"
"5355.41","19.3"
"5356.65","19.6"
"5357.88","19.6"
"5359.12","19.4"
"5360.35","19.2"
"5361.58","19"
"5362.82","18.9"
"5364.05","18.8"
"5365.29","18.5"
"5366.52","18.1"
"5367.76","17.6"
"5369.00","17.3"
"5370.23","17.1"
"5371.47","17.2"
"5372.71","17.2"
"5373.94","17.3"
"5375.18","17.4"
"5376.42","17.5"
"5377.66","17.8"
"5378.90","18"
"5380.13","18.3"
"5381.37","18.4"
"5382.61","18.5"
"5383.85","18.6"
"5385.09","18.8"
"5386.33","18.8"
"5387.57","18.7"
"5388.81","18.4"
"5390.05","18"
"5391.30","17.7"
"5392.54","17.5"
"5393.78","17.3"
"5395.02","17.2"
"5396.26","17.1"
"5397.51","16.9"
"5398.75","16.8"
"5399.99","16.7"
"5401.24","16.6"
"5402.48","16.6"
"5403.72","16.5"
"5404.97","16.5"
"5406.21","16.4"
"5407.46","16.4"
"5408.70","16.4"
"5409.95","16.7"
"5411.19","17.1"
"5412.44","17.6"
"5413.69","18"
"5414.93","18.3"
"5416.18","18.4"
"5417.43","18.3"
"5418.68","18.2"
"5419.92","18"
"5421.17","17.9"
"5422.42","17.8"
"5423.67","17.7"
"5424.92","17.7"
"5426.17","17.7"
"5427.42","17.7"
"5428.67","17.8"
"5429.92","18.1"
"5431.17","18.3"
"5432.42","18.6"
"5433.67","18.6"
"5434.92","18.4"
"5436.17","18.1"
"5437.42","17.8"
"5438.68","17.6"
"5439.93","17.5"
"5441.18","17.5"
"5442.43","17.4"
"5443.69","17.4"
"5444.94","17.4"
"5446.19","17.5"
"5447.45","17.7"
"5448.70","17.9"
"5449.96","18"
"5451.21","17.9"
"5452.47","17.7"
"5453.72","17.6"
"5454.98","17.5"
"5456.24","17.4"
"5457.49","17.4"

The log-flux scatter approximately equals 0.0067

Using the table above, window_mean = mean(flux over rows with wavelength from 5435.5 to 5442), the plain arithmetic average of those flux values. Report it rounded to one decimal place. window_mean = 17.7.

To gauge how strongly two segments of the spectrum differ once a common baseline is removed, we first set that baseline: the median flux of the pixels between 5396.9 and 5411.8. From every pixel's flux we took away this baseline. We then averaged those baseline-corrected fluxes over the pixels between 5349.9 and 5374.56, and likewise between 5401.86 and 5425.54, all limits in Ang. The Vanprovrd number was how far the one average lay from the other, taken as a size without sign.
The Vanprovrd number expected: 0.92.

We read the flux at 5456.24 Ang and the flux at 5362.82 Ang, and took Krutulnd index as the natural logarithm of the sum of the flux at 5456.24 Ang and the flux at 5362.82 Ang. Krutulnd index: 3.59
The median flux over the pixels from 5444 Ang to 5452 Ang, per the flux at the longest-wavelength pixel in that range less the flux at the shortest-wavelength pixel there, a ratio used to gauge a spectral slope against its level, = 36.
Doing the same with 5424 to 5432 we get 30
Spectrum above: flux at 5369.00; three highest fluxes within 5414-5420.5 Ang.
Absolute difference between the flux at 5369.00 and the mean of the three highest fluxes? 1.03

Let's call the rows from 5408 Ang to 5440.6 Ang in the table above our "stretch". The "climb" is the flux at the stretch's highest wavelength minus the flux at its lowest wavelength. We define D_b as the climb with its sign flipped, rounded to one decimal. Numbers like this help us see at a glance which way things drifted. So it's -1.1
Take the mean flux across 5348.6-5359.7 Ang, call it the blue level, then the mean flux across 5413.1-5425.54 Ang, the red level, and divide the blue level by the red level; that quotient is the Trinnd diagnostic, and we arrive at 1.03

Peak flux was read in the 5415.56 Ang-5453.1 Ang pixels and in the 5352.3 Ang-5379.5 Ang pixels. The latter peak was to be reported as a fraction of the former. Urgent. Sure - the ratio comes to 1.05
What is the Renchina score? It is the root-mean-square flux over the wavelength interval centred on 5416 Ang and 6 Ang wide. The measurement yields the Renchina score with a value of 18.2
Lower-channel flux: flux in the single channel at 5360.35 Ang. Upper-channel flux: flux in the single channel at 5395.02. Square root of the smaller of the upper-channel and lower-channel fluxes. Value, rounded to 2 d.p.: 4.15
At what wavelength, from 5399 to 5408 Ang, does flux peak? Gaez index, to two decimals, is 5399.99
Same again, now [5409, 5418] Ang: 5416.18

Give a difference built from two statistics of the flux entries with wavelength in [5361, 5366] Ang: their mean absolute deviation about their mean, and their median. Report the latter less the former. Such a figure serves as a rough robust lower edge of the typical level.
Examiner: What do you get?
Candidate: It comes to 18.7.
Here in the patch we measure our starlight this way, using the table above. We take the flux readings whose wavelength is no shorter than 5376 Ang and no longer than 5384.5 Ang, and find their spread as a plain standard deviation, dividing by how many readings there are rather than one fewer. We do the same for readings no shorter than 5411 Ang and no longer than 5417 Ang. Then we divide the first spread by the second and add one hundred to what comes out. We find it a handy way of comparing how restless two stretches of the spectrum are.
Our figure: 101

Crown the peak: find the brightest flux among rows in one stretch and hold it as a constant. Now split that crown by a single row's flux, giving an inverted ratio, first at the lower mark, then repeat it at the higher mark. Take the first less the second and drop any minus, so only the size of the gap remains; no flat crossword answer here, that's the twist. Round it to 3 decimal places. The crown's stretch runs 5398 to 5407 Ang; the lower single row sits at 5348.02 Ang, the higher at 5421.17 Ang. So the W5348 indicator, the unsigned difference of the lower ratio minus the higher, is 0.011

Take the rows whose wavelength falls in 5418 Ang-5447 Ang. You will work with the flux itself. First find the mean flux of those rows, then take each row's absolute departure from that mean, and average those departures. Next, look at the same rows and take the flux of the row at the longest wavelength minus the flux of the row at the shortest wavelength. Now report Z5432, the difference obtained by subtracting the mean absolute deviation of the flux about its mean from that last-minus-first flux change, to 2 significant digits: -1.0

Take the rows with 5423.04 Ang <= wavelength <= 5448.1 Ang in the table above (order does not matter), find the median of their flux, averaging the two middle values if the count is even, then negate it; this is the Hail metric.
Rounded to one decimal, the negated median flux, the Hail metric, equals -17.7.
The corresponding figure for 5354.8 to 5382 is -18.2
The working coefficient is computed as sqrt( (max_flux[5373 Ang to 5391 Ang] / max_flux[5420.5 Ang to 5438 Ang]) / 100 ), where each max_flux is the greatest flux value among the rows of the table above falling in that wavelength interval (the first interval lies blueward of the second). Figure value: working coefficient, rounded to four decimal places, 0.1005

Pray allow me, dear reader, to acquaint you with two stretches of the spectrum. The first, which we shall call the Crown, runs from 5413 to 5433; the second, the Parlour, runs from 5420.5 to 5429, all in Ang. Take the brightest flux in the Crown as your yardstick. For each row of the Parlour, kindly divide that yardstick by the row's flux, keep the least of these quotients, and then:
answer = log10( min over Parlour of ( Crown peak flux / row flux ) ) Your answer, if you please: 0.017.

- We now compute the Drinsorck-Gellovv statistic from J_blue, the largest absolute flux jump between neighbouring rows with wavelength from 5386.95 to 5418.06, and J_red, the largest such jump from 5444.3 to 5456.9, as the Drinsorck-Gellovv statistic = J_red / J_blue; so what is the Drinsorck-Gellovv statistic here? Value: 0.40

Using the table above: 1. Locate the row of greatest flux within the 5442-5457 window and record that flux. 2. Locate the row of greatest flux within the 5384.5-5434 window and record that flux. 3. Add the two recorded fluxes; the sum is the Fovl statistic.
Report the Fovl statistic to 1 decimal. 36.8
